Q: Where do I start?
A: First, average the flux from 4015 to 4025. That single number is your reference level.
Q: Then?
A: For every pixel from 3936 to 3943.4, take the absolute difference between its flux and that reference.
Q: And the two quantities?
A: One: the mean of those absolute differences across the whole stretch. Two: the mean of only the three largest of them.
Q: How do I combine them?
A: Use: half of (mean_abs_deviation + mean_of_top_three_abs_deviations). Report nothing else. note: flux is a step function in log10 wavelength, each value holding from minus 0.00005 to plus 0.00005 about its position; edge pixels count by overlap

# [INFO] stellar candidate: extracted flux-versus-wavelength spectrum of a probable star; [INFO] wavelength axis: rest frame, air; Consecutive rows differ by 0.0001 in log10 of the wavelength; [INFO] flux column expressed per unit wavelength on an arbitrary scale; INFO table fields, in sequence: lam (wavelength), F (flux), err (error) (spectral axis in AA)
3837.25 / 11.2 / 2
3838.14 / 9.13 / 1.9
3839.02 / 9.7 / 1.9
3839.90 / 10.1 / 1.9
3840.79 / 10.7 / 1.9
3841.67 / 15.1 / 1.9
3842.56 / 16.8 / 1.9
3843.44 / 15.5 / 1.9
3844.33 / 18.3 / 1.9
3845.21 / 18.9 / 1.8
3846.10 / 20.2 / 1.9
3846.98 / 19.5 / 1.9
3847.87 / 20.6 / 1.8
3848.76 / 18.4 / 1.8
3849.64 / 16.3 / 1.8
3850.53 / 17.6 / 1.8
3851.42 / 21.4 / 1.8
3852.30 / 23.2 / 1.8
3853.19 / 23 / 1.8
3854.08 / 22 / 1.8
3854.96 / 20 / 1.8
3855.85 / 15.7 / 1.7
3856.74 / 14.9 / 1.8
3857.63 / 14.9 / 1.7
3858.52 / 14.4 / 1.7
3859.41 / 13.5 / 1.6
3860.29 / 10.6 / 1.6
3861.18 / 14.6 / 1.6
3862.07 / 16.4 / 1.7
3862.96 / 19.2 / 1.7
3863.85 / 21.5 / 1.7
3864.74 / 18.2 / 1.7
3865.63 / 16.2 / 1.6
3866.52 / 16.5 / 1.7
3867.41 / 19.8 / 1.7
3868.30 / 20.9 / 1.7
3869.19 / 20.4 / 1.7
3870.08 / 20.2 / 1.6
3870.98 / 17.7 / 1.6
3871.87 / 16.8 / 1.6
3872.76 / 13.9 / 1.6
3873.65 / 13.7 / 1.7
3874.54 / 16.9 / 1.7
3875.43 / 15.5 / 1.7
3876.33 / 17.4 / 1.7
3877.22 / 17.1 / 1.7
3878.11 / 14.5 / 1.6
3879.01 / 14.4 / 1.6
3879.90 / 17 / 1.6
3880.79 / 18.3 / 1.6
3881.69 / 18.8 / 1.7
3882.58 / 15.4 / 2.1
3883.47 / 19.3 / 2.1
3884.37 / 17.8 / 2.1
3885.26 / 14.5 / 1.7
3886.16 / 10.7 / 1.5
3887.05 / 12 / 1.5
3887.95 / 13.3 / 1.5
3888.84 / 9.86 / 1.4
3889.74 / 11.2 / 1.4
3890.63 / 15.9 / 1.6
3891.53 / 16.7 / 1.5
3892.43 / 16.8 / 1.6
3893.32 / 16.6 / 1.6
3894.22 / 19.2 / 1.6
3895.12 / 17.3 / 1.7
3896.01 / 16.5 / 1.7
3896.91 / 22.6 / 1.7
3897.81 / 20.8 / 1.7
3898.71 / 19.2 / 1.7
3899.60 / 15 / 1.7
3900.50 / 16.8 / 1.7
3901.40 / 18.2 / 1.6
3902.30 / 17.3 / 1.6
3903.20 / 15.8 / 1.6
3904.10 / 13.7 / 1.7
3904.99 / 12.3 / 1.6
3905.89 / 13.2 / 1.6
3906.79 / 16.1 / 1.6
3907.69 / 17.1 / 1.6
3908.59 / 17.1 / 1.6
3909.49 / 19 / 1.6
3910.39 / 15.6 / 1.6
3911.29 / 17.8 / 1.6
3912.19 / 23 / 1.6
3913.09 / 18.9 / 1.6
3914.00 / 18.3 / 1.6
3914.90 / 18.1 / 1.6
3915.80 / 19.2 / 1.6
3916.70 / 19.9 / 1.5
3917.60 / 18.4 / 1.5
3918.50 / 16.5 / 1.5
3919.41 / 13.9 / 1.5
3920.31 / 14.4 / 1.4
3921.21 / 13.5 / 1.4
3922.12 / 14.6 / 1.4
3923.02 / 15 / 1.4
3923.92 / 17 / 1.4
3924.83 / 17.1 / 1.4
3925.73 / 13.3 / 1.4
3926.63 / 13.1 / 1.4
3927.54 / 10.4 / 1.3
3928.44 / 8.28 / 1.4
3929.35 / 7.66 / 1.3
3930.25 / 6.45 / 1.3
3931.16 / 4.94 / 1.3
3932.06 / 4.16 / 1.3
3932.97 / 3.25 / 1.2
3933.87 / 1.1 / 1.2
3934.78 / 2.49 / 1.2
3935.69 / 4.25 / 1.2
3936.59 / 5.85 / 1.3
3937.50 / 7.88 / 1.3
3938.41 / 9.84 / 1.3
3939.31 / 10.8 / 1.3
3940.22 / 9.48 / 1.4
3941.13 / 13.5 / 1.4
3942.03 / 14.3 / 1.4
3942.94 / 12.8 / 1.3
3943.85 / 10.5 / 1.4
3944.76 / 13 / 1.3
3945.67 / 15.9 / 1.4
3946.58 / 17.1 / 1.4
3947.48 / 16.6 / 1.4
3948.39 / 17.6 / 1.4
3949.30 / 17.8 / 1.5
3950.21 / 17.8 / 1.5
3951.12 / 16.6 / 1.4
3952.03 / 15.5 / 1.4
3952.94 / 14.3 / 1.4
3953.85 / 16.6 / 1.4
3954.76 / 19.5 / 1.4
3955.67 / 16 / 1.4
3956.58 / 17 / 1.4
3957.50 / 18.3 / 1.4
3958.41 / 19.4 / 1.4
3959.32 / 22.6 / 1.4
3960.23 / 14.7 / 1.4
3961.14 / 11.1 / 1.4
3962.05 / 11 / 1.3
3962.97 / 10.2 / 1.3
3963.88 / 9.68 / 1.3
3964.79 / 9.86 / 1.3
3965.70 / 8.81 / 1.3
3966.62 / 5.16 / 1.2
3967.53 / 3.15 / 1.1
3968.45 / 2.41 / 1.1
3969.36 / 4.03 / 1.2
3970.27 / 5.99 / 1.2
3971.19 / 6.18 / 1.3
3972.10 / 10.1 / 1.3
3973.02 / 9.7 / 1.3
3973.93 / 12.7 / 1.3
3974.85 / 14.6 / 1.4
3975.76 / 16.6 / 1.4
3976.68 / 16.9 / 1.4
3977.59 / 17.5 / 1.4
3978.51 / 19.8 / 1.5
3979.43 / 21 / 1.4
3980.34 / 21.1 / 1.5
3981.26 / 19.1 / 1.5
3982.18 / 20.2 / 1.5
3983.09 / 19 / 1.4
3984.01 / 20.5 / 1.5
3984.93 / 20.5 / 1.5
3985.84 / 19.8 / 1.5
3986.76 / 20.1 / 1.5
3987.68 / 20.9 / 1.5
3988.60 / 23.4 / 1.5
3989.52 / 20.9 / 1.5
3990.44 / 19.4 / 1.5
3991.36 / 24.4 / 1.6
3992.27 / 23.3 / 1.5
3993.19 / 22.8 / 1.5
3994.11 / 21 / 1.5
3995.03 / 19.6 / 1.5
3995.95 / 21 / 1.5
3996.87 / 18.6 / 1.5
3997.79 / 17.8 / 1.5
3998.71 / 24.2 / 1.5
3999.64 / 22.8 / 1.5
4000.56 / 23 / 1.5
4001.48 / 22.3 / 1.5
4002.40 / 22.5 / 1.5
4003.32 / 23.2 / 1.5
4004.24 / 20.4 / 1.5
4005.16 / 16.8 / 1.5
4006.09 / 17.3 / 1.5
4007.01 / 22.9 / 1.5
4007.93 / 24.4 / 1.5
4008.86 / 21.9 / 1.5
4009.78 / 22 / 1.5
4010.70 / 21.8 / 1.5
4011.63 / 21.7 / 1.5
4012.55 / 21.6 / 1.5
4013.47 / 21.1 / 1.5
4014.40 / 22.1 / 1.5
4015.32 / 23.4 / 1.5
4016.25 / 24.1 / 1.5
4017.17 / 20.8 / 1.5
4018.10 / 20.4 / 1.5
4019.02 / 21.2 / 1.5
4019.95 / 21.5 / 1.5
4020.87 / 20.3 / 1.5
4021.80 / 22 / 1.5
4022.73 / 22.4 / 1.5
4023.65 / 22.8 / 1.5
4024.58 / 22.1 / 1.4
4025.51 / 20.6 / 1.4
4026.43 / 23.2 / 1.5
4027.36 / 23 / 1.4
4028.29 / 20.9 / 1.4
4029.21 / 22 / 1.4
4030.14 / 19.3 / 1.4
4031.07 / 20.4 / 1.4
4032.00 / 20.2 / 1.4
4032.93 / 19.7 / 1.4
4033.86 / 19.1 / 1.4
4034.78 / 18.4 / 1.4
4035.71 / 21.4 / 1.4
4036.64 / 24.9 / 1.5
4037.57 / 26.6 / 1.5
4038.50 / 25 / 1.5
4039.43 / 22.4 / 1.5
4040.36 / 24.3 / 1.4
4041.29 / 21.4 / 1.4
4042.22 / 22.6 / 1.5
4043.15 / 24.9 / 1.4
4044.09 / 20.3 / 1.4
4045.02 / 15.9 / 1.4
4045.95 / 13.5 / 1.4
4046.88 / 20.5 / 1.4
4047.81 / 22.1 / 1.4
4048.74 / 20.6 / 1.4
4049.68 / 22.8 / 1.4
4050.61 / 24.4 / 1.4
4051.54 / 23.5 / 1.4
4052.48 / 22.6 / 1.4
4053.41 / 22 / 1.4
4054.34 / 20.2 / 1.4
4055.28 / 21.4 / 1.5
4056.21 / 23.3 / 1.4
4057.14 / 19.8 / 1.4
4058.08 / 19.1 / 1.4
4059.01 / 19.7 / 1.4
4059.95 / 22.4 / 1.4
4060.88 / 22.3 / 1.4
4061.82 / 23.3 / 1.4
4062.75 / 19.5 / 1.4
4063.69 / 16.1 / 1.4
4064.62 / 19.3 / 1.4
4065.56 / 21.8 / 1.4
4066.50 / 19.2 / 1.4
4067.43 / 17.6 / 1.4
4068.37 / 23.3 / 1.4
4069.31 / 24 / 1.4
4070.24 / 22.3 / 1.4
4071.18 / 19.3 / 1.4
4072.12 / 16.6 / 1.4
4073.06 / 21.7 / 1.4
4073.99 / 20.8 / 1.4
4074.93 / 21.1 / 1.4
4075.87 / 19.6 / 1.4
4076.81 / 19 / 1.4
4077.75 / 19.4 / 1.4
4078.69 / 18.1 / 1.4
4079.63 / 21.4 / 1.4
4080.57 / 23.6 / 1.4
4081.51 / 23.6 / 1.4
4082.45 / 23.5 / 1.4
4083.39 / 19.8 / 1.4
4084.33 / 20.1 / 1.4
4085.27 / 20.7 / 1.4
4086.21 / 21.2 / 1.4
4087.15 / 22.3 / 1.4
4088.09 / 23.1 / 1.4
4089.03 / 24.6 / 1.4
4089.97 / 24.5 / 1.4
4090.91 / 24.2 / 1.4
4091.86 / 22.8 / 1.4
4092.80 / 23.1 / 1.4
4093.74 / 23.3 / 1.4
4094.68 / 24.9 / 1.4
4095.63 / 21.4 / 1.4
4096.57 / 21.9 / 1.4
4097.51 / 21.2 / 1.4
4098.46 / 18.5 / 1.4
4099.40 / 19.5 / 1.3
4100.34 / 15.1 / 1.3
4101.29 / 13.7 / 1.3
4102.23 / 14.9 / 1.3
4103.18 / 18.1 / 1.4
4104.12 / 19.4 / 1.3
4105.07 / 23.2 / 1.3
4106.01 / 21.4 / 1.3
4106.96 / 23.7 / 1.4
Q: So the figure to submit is 13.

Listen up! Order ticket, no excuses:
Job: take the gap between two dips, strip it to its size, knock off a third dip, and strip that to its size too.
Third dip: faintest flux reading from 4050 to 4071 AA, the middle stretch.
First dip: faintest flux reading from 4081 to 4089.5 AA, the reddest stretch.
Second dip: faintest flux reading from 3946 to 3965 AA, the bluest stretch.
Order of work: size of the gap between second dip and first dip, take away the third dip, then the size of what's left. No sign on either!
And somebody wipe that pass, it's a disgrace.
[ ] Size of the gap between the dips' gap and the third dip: 6.0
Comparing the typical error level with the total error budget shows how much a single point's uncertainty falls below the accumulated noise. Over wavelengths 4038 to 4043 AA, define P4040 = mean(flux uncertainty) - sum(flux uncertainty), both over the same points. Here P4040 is -5.8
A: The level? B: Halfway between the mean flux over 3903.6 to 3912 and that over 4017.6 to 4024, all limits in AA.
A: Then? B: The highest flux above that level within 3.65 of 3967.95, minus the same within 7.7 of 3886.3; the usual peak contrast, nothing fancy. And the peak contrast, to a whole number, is -9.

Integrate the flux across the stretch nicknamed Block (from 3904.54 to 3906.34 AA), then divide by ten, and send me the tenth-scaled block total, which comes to 2.3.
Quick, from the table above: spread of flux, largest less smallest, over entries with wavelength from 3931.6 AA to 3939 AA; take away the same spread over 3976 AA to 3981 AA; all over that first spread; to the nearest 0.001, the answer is 0.519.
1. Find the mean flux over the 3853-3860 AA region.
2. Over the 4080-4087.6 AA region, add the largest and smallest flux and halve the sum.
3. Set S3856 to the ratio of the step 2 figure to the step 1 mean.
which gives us 1.3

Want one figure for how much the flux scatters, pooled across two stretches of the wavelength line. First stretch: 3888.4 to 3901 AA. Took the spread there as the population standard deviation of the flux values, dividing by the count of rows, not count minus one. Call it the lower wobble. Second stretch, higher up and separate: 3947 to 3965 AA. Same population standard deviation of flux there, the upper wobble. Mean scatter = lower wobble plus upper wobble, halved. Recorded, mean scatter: 3.36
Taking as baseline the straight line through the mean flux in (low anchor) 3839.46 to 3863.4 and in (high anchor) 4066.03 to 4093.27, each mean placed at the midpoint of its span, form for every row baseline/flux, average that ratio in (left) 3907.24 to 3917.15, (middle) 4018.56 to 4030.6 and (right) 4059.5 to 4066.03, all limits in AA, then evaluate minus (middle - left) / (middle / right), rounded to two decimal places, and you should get 0.05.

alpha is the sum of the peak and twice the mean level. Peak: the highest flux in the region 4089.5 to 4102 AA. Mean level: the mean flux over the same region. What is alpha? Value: 67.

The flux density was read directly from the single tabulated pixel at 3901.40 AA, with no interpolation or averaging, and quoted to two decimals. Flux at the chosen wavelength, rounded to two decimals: 18.20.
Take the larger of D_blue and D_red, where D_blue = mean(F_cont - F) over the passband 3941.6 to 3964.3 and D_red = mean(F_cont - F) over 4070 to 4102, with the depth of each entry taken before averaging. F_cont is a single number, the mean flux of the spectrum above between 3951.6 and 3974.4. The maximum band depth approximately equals -4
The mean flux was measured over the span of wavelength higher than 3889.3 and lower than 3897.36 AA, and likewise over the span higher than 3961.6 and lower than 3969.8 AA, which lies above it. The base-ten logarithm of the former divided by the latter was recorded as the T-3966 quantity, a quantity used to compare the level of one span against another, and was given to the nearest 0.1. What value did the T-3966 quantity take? 0.4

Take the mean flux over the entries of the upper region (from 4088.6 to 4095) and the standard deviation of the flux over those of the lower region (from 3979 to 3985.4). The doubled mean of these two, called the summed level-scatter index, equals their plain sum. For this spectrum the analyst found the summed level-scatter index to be 24.7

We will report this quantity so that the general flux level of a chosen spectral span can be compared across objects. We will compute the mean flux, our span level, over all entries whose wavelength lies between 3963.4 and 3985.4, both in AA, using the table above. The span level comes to 13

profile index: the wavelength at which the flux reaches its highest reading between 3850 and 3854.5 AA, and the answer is 3852.30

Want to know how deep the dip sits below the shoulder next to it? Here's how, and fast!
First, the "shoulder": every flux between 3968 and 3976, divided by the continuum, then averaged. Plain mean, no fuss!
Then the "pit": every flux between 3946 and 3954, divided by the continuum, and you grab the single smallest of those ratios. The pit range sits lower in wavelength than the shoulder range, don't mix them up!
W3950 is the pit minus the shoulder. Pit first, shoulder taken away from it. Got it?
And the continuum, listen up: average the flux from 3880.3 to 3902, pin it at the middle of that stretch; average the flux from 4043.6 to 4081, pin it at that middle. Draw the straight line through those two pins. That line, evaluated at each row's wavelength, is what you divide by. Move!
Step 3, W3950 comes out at 0.3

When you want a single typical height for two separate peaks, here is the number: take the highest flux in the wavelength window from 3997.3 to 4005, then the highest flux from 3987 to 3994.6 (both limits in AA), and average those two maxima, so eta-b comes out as 24.3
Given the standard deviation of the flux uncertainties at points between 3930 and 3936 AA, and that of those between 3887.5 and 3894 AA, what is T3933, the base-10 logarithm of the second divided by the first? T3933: 0.23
